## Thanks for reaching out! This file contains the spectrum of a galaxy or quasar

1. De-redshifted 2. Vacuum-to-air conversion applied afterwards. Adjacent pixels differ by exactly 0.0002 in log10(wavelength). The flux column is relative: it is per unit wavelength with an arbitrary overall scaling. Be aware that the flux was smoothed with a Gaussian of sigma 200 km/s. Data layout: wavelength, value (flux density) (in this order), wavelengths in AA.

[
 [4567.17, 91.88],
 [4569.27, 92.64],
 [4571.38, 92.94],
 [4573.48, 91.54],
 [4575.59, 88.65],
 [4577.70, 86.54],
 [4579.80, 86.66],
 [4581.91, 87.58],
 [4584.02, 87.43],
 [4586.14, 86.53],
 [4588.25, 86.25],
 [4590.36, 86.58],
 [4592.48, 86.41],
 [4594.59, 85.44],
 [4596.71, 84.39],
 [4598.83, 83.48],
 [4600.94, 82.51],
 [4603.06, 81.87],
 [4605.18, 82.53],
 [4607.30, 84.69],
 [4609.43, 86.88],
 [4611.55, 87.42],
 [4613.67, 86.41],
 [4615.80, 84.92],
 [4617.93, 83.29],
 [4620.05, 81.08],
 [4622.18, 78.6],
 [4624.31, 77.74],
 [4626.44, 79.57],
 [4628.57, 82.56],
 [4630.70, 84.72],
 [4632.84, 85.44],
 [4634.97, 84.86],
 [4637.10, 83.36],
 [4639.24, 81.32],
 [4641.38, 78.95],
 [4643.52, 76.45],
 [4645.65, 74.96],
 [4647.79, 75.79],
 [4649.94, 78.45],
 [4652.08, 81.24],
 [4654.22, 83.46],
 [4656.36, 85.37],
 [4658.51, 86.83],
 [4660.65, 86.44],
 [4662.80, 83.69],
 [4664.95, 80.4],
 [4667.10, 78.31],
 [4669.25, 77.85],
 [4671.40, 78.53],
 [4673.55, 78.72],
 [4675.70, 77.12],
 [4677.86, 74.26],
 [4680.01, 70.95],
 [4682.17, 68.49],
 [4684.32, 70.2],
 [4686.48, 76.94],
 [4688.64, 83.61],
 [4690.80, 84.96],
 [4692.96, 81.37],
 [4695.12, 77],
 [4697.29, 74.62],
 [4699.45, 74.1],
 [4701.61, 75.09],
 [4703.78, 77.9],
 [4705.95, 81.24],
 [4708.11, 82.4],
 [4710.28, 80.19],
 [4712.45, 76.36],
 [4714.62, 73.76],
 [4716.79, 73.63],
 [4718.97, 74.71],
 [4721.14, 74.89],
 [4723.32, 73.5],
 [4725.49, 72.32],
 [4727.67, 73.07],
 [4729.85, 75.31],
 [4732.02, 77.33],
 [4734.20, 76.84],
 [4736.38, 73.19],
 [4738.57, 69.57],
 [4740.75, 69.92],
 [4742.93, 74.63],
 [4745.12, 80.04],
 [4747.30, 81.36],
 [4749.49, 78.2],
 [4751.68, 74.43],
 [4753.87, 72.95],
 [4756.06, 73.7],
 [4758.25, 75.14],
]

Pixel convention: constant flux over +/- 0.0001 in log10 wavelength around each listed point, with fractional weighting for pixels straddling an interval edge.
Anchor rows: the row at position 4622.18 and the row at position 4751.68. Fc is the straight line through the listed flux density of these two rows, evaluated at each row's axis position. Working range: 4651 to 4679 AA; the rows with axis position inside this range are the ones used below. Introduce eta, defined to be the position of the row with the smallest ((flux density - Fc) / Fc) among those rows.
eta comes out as 4677.86 AA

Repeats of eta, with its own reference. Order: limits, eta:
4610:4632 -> 4624.31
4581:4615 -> 4603.06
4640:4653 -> 4645.65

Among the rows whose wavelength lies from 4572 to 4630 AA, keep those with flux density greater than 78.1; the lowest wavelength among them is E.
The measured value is 4573.48 AA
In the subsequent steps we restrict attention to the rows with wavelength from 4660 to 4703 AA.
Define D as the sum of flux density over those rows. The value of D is 1553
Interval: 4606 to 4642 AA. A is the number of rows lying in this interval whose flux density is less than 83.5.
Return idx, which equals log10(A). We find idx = 0.95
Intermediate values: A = 9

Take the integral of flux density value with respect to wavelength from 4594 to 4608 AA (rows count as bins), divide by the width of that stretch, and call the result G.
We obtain 83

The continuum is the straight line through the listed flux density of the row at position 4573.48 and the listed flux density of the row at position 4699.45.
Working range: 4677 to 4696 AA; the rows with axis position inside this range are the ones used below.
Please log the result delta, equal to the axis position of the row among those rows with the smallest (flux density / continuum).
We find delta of 4682.17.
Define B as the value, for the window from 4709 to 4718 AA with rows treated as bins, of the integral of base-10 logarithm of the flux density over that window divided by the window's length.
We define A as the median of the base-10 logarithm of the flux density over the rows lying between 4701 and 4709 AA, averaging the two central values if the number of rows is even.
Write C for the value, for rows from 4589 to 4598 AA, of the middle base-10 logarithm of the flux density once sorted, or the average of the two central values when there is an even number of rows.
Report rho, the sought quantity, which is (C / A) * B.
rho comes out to 1.91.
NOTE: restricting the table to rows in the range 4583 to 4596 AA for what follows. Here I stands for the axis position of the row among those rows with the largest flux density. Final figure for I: 4584.02 AA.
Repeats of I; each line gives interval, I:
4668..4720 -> 4690.80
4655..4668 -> 4658.51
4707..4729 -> 4708.11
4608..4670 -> 4611.55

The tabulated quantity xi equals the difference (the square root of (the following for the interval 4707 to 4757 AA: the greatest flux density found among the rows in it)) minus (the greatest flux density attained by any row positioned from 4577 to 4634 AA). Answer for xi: -78.5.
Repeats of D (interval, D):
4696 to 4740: 1510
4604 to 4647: 1646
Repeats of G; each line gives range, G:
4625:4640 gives 83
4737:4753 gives 75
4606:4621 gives 85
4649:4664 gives 84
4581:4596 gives 87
